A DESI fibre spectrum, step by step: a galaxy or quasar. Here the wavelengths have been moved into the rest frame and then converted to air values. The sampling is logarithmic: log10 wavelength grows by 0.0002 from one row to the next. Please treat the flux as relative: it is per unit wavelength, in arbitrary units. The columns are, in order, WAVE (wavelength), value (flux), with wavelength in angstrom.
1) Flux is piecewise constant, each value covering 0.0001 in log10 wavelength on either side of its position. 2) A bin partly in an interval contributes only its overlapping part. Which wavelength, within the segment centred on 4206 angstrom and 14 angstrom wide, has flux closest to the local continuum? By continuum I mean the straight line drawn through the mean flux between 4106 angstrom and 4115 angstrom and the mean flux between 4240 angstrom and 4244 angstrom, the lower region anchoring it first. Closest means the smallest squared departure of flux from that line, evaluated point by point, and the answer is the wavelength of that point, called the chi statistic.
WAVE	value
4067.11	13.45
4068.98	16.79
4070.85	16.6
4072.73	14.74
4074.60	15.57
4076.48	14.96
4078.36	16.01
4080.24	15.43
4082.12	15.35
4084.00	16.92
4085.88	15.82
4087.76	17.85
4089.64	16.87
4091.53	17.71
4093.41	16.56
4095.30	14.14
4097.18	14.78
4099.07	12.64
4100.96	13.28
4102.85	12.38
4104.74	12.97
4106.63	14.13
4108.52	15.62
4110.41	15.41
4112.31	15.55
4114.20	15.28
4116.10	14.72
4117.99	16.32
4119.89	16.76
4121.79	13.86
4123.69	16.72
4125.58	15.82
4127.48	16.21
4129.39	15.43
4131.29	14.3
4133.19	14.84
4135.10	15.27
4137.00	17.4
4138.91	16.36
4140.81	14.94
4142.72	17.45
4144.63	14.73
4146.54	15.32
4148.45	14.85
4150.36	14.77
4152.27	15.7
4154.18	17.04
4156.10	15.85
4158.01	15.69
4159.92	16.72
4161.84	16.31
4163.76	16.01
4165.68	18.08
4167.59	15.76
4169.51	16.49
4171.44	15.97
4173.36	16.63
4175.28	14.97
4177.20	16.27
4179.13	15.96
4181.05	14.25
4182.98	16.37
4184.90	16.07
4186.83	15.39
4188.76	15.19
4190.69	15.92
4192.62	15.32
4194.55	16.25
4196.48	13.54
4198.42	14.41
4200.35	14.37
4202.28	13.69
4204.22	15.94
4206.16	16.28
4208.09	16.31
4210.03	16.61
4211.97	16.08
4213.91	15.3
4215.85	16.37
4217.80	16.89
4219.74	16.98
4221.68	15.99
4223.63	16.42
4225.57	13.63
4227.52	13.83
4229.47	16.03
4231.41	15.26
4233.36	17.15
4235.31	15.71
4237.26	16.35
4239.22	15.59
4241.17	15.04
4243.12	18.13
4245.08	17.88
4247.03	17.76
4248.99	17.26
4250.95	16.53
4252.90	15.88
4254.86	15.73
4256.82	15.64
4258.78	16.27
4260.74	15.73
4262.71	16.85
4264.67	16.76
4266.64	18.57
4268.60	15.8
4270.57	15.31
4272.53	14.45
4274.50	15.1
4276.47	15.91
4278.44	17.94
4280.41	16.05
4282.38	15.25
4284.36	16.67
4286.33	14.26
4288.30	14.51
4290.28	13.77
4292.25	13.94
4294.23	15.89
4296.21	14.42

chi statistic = 4206.16 angstrom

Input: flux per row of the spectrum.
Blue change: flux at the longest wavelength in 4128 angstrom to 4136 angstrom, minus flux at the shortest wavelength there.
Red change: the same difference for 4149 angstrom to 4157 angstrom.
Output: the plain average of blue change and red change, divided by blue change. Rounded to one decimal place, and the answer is -2.9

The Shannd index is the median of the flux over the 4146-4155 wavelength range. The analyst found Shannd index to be 15.3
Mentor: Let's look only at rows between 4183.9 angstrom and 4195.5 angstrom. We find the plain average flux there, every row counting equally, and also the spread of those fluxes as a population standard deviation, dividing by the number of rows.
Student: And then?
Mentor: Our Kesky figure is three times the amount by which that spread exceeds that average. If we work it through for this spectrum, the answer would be -45.9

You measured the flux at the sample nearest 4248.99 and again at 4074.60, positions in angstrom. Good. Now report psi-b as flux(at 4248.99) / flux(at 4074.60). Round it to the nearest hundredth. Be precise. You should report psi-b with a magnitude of 1.11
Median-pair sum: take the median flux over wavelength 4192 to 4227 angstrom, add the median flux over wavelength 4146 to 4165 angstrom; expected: 31.8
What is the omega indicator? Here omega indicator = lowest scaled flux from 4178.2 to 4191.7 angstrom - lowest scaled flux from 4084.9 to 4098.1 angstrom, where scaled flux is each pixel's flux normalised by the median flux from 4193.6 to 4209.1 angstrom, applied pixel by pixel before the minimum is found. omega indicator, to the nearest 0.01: 0.01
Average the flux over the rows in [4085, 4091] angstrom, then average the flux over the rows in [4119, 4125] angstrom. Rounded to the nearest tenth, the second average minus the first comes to -1.1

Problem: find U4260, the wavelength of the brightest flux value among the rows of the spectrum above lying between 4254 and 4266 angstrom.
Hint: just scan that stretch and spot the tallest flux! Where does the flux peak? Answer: 4262.71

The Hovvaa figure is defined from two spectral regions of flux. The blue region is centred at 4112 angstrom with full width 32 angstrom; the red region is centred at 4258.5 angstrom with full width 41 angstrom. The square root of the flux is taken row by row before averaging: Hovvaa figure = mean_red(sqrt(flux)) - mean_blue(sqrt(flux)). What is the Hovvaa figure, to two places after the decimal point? 0.20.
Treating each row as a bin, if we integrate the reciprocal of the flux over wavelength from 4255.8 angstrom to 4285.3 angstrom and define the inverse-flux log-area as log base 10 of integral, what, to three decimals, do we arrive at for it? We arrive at 0.263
